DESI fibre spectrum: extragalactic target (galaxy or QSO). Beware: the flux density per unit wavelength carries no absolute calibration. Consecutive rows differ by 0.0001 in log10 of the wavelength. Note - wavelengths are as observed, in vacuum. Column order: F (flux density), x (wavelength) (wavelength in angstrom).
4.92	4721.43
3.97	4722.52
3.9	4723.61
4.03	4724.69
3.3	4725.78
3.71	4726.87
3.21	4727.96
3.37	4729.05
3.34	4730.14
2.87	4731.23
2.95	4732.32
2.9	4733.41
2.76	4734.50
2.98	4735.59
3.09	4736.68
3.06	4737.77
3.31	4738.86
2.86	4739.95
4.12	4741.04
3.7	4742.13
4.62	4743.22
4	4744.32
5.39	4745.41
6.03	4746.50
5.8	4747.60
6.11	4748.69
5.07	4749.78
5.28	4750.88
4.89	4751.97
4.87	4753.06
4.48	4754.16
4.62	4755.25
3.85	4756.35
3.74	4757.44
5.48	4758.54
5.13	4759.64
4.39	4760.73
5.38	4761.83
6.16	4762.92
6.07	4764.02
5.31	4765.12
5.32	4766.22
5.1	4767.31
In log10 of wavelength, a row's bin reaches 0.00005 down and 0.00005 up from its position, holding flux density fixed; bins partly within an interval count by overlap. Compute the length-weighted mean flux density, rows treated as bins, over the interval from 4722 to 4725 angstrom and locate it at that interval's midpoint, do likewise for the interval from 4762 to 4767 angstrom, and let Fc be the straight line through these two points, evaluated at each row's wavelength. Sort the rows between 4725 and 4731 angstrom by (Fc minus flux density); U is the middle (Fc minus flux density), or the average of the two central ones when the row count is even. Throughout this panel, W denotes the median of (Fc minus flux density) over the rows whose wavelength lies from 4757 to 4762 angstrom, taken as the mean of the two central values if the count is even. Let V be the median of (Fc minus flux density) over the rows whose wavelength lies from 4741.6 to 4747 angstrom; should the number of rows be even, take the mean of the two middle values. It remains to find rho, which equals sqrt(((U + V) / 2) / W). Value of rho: 1.2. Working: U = 0.8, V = 0.17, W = 0.3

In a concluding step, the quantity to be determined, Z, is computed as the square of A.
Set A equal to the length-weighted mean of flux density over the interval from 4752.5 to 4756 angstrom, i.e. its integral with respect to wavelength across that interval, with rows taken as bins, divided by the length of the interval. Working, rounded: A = 4.6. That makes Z 21.3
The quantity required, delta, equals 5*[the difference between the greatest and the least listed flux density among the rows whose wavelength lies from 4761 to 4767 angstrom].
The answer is 4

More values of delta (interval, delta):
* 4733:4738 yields 2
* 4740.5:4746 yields 8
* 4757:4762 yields 9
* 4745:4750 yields 5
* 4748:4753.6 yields 6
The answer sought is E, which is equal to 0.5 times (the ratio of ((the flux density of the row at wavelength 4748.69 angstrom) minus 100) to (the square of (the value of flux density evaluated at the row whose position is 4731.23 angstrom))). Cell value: -5.7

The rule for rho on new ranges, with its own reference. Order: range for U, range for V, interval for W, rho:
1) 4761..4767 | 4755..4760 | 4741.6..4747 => 1.6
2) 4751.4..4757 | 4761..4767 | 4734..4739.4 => 0.5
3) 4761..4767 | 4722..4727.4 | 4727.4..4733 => 0.4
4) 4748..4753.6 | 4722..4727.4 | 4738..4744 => 0.2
